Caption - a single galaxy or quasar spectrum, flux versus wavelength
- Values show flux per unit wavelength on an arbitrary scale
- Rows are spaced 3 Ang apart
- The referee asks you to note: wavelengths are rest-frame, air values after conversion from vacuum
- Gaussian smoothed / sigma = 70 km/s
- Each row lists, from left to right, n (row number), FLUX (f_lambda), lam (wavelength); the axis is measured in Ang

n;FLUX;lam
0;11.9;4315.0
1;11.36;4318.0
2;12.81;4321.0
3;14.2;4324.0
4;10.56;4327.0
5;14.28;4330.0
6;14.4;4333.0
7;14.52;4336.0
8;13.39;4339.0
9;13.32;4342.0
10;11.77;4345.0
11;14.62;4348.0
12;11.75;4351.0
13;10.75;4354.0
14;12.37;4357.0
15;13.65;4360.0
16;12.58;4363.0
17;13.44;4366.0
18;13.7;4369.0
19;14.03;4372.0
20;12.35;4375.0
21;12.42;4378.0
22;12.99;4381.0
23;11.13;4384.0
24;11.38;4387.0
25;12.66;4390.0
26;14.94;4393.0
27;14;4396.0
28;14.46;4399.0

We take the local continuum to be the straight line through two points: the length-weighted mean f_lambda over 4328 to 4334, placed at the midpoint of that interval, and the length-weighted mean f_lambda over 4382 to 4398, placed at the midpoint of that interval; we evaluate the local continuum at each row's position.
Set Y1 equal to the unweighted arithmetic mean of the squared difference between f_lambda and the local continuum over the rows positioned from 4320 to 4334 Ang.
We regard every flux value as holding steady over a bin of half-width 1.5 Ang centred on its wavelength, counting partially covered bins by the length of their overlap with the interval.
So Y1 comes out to 2.9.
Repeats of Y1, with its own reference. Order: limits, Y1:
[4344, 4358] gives 3.5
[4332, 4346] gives 1.0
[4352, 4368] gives 2.0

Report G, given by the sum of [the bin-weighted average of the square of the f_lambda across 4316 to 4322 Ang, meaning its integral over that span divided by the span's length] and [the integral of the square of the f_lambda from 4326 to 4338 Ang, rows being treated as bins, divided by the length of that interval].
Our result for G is 331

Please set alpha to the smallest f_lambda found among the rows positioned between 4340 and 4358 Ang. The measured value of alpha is 10.75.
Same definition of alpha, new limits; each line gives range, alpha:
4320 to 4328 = 10.56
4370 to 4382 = 12.35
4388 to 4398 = 12.66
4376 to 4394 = 11.13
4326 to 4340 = 10.56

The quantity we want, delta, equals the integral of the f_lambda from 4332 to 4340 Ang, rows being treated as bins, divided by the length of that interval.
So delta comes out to 14.1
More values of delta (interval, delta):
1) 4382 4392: 11.9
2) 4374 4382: 12.6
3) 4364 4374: 13.6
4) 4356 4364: 12.9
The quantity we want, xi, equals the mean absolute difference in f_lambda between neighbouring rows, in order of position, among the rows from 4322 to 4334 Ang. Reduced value 2.5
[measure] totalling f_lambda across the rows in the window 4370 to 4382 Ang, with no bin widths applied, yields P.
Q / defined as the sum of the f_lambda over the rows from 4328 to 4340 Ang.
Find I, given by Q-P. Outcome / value 4.8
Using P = 51.79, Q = 57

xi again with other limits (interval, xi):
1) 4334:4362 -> 1.5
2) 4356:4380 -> 0.8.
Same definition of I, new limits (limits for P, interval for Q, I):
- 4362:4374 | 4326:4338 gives 0.0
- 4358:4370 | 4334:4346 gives -0.4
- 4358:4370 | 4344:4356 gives -4.5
